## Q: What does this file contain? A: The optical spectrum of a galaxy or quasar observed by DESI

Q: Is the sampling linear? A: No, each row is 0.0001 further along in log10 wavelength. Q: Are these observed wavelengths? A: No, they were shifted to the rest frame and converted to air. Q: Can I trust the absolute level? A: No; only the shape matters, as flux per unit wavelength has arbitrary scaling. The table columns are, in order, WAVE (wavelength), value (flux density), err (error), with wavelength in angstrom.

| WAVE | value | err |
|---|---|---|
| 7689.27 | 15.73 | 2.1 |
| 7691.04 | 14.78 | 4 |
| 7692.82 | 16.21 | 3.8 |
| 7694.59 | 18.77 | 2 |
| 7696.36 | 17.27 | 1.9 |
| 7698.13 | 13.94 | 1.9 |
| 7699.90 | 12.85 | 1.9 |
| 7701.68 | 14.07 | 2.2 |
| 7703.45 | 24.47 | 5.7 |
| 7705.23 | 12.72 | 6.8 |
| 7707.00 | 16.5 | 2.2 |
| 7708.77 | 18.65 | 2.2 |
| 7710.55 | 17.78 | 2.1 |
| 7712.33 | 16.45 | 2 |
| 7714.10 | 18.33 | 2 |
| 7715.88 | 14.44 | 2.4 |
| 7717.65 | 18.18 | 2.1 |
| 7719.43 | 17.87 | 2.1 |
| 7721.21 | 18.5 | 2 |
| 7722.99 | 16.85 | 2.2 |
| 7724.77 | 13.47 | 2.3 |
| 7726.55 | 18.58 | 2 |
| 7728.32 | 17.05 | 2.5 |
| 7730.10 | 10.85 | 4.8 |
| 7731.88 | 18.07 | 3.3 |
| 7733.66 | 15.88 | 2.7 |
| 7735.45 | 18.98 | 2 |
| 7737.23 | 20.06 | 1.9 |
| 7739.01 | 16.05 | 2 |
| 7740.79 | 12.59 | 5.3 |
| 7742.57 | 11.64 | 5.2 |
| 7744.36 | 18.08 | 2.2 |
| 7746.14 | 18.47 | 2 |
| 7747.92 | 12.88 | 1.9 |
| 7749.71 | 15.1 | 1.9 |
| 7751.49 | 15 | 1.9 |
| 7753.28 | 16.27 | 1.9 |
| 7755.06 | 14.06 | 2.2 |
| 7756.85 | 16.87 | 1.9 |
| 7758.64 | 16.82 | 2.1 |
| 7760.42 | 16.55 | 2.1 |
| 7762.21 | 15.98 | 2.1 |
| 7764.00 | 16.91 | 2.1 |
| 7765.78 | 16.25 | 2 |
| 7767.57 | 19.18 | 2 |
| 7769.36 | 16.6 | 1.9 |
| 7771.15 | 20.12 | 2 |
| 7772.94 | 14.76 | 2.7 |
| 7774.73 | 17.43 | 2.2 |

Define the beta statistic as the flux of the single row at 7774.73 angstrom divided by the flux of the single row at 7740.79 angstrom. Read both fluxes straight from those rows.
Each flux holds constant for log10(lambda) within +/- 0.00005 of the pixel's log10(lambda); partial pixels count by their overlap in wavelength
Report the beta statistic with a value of 1.38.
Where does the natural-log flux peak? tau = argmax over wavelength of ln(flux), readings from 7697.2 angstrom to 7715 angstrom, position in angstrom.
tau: 7703.45 angstrom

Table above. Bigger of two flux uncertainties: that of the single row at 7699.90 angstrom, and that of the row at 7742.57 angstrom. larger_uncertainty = 5.20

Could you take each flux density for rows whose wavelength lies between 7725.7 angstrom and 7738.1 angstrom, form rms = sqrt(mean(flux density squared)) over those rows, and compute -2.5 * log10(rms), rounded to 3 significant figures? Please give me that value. -3.10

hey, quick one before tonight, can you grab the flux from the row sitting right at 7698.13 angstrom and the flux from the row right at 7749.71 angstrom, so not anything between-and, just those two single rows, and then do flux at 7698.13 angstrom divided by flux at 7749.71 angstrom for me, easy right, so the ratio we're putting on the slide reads 0.92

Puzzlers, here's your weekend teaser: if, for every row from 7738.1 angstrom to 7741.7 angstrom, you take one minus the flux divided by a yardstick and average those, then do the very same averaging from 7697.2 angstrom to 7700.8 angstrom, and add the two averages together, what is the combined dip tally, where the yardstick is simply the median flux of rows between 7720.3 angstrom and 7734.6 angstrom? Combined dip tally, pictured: 0.36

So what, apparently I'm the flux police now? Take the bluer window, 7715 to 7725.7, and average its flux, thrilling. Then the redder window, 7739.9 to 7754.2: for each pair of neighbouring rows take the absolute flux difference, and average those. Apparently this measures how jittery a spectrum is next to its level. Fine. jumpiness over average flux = 0.15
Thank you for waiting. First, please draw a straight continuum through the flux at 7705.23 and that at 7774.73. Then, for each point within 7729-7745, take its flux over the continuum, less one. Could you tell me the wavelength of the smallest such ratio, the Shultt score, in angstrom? 7730.10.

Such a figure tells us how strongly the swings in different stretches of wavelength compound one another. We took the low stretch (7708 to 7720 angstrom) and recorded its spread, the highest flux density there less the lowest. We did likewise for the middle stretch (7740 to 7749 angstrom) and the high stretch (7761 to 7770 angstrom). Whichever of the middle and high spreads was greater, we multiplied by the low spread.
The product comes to 29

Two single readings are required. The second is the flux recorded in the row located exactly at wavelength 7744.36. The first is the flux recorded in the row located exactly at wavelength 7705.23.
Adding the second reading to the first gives 30.8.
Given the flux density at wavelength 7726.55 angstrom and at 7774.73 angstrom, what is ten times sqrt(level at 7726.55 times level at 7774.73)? 180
